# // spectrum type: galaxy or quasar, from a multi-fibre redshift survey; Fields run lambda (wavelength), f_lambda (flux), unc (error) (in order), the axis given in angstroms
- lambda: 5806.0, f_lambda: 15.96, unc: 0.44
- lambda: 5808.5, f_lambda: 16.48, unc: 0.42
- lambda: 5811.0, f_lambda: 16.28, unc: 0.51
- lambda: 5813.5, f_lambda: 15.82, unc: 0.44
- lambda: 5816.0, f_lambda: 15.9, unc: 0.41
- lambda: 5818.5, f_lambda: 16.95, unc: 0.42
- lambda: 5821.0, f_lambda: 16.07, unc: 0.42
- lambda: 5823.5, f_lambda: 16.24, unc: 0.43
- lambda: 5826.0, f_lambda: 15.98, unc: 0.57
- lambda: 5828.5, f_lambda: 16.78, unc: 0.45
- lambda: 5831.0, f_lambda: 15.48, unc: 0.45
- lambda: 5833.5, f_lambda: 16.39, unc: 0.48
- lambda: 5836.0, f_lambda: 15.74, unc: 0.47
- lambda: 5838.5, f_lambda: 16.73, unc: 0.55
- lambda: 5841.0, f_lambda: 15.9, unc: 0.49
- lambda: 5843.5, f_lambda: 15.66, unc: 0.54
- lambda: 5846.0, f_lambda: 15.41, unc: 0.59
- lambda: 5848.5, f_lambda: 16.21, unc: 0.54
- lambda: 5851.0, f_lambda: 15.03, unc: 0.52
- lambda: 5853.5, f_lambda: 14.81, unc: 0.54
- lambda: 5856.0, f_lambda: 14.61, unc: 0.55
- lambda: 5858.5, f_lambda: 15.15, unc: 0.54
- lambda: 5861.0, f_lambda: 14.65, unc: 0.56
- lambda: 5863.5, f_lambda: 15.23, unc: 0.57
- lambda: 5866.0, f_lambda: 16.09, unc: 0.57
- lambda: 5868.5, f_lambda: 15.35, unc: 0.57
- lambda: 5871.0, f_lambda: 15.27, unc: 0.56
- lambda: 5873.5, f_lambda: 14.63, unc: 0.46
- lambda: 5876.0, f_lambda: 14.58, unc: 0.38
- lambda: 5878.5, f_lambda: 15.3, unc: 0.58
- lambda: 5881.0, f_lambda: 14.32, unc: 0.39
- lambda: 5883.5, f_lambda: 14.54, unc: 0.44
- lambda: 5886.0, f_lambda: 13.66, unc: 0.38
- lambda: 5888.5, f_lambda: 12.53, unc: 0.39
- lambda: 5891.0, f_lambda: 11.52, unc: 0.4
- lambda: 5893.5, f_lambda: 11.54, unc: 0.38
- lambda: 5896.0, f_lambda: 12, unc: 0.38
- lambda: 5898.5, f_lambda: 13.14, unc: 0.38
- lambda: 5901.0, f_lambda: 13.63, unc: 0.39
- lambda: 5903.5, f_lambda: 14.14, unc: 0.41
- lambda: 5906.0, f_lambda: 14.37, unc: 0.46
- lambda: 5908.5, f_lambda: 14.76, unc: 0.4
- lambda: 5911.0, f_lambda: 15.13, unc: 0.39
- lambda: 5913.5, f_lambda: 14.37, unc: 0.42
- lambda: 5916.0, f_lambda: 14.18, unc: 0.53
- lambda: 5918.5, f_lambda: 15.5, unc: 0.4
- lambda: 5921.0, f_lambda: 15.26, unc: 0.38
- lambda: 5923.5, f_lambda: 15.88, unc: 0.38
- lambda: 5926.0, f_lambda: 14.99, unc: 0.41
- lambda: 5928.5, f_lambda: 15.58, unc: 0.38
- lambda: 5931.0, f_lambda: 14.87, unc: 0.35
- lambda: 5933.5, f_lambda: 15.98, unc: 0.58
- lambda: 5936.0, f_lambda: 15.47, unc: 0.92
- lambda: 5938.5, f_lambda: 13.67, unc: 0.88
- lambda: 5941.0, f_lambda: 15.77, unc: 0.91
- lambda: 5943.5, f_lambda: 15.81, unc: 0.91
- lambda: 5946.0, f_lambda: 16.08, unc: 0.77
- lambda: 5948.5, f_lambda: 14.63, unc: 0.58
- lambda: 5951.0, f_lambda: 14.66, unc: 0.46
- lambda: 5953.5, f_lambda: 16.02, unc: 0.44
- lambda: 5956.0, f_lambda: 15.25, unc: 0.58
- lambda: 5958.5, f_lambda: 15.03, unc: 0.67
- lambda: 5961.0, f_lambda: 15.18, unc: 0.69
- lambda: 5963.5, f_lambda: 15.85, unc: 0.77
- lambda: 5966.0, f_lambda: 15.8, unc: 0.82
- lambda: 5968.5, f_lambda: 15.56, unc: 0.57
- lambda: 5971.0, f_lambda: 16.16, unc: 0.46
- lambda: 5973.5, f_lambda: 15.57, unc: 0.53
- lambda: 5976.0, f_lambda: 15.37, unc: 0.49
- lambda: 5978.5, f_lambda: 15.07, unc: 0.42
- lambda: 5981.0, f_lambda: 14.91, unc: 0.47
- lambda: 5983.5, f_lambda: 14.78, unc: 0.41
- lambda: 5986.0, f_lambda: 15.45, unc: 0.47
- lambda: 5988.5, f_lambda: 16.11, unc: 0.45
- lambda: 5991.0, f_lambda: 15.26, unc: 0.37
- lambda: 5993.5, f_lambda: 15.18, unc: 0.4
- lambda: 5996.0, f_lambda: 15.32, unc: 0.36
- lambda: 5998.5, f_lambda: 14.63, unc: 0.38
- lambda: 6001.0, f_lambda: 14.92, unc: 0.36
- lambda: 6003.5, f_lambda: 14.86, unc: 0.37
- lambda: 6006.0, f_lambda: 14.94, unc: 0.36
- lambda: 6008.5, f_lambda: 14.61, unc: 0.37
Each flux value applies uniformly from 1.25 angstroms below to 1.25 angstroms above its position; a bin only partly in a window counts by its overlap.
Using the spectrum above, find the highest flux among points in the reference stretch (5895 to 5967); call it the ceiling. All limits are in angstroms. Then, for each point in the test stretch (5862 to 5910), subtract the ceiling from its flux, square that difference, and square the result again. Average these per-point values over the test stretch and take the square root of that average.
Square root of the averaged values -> 8.9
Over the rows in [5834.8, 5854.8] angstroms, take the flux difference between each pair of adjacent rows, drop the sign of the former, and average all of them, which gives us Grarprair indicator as 0.64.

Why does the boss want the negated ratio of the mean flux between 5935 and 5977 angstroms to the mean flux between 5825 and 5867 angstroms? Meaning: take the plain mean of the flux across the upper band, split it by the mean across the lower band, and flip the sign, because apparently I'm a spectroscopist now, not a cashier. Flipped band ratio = -0.99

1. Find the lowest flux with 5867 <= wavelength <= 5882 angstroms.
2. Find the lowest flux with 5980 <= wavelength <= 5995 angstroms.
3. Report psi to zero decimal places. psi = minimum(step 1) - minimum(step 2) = 0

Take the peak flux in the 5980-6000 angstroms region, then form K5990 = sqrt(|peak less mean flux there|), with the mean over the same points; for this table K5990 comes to 0.951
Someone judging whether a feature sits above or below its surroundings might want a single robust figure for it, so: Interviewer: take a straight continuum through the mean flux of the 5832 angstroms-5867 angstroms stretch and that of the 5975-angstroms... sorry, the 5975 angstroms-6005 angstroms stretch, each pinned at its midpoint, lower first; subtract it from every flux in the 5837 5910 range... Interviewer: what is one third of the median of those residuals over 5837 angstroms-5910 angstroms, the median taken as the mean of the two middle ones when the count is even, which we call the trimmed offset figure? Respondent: -0.3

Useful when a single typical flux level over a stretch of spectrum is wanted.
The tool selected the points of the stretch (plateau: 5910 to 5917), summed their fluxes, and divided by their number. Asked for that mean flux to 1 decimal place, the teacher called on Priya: 14.6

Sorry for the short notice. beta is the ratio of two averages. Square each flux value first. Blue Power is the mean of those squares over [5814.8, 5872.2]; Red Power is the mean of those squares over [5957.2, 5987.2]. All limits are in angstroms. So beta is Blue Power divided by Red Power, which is 1.04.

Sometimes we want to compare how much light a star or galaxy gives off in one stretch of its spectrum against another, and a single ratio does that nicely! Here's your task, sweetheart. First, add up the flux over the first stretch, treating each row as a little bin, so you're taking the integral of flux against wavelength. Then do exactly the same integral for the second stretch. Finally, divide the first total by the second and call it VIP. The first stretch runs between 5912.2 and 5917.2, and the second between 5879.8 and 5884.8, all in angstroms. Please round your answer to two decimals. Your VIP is 0.99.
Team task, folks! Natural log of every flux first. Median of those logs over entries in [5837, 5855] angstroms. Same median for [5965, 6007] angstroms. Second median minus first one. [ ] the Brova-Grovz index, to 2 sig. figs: -0.026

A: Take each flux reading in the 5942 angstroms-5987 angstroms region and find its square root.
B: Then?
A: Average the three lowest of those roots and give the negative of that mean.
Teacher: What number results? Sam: -3.83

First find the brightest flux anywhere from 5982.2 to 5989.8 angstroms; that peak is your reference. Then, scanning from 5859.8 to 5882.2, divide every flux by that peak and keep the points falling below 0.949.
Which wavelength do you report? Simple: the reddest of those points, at 5881.0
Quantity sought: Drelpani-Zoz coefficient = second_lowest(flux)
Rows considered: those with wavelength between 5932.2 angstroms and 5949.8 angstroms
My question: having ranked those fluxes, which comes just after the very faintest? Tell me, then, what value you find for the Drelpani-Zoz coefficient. 14.63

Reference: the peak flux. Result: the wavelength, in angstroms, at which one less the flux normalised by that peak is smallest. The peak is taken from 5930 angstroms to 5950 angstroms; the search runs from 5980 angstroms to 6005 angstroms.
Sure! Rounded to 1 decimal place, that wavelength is 5988.5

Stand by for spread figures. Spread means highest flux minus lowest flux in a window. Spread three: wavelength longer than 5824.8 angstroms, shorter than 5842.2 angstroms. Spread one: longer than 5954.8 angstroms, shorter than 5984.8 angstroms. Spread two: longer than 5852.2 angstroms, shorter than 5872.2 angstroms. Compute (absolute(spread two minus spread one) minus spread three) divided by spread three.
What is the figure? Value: -0.92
